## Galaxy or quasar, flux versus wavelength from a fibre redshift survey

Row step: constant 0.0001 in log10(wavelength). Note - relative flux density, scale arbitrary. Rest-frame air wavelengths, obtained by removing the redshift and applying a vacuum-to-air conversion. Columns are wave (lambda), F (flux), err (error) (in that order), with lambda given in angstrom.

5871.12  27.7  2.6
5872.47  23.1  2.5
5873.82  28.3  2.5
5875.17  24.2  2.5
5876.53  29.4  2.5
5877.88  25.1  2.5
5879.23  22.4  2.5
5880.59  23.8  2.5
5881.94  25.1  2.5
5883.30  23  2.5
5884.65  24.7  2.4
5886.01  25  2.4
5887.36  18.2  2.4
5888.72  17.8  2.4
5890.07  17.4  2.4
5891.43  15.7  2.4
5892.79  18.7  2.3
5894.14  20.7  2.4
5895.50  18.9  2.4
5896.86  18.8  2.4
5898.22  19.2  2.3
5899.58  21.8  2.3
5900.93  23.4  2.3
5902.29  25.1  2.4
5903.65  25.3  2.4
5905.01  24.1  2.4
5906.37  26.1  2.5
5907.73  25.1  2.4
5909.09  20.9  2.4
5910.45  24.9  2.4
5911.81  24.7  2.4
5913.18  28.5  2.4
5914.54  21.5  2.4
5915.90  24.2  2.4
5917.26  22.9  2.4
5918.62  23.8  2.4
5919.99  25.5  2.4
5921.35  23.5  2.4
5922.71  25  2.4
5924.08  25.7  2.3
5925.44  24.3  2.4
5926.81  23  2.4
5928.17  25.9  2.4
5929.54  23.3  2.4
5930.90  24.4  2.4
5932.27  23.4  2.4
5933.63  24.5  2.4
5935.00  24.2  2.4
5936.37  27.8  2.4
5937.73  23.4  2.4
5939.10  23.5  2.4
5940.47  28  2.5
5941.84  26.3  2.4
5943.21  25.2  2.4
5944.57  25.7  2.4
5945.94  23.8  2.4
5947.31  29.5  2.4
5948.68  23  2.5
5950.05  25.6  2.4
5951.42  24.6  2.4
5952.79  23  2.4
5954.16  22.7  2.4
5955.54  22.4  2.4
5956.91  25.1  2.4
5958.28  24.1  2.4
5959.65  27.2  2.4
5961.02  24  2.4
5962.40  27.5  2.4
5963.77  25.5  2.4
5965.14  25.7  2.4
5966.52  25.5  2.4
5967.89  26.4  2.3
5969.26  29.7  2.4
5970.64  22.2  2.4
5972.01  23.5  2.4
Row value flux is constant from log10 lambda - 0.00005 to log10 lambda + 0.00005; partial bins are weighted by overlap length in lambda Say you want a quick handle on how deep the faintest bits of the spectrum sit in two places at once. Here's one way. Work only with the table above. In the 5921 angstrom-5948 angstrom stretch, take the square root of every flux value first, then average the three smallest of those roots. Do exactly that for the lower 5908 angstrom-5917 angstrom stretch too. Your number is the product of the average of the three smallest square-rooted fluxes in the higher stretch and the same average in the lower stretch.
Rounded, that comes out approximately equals 22.7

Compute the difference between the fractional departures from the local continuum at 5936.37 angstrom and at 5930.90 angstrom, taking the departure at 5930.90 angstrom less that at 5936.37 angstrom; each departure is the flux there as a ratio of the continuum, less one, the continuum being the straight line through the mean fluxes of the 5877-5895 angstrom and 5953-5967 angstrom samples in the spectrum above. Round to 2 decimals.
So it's -0.13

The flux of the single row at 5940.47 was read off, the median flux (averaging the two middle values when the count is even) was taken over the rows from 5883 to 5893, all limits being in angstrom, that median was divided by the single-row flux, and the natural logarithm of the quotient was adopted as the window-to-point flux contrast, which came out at -0.42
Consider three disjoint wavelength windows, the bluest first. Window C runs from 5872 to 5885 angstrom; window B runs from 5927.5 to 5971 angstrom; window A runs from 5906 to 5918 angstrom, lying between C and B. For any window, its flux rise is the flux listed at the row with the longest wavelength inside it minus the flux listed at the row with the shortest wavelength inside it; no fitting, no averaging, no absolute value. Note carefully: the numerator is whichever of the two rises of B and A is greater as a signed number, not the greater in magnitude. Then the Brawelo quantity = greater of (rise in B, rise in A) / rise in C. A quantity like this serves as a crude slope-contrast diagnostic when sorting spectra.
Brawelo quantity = -2.0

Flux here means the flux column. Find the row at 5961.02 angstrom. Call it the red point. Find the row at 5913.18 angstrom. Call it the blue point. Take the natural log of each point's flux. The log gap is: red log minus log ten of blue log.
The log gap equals 2.65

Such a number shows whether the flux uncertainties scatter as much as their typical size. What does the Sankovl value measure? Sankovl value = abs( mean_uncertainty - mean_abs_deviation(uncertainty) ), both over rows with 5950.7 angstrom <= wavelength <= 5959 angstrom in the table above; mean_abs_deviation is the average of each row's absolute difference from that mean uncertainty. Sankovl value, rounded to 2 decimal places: 2.40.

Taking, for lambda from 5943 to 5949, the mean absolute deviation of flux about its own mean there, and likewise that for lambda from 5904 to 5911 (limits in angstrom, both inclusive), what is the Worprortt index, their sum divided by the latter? 2.26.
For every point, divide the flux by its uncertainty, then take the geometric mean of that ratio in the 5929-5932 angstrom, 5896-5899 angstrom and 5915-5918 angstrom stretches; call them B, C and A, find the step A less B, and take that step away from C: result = 8.2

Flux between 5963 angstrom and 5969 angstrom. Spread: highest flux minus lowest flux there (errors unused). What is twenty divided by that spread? 22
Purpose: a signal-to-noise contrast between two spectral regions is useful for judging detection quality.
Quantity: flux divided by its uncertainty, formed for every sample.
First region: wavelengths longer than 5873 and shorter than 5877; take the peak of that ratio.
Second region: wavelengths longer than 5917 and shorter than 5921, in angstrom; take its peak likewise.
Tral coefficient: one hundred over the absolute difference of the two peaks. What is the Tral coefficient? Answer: 88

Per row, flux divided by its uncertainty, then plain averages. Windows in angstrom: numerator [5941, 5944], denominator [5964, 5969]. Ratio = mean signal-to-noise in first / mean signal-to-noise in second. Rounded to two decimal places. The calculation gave 0.98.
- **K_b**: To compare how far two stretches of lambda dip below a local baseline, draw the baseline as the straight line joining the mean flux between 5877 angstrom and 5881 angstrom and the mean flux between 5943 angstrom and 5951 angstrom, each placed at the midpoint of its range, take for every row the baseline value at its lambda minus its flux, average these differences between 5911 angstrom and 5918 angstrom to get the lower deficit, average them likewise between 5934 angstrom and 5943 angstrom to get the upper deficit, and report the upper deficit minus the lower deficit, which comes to -0.6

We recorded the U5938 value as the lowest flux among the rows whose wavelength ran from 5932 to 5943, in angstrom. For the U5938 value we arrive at 23.4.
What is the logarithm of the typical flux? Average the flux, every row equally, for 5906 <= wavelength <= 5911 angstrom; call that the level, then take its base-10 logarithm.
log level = 1.38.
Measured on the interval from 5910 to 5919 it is 1.39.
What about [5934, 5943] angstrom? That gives 1.41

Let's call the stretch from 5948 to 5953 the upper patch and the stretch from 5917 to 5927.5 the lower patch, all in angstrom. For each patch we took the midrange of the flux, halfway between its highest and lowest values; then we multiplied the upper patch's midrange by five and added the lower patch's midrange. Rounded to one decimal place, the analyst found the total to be 145.8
